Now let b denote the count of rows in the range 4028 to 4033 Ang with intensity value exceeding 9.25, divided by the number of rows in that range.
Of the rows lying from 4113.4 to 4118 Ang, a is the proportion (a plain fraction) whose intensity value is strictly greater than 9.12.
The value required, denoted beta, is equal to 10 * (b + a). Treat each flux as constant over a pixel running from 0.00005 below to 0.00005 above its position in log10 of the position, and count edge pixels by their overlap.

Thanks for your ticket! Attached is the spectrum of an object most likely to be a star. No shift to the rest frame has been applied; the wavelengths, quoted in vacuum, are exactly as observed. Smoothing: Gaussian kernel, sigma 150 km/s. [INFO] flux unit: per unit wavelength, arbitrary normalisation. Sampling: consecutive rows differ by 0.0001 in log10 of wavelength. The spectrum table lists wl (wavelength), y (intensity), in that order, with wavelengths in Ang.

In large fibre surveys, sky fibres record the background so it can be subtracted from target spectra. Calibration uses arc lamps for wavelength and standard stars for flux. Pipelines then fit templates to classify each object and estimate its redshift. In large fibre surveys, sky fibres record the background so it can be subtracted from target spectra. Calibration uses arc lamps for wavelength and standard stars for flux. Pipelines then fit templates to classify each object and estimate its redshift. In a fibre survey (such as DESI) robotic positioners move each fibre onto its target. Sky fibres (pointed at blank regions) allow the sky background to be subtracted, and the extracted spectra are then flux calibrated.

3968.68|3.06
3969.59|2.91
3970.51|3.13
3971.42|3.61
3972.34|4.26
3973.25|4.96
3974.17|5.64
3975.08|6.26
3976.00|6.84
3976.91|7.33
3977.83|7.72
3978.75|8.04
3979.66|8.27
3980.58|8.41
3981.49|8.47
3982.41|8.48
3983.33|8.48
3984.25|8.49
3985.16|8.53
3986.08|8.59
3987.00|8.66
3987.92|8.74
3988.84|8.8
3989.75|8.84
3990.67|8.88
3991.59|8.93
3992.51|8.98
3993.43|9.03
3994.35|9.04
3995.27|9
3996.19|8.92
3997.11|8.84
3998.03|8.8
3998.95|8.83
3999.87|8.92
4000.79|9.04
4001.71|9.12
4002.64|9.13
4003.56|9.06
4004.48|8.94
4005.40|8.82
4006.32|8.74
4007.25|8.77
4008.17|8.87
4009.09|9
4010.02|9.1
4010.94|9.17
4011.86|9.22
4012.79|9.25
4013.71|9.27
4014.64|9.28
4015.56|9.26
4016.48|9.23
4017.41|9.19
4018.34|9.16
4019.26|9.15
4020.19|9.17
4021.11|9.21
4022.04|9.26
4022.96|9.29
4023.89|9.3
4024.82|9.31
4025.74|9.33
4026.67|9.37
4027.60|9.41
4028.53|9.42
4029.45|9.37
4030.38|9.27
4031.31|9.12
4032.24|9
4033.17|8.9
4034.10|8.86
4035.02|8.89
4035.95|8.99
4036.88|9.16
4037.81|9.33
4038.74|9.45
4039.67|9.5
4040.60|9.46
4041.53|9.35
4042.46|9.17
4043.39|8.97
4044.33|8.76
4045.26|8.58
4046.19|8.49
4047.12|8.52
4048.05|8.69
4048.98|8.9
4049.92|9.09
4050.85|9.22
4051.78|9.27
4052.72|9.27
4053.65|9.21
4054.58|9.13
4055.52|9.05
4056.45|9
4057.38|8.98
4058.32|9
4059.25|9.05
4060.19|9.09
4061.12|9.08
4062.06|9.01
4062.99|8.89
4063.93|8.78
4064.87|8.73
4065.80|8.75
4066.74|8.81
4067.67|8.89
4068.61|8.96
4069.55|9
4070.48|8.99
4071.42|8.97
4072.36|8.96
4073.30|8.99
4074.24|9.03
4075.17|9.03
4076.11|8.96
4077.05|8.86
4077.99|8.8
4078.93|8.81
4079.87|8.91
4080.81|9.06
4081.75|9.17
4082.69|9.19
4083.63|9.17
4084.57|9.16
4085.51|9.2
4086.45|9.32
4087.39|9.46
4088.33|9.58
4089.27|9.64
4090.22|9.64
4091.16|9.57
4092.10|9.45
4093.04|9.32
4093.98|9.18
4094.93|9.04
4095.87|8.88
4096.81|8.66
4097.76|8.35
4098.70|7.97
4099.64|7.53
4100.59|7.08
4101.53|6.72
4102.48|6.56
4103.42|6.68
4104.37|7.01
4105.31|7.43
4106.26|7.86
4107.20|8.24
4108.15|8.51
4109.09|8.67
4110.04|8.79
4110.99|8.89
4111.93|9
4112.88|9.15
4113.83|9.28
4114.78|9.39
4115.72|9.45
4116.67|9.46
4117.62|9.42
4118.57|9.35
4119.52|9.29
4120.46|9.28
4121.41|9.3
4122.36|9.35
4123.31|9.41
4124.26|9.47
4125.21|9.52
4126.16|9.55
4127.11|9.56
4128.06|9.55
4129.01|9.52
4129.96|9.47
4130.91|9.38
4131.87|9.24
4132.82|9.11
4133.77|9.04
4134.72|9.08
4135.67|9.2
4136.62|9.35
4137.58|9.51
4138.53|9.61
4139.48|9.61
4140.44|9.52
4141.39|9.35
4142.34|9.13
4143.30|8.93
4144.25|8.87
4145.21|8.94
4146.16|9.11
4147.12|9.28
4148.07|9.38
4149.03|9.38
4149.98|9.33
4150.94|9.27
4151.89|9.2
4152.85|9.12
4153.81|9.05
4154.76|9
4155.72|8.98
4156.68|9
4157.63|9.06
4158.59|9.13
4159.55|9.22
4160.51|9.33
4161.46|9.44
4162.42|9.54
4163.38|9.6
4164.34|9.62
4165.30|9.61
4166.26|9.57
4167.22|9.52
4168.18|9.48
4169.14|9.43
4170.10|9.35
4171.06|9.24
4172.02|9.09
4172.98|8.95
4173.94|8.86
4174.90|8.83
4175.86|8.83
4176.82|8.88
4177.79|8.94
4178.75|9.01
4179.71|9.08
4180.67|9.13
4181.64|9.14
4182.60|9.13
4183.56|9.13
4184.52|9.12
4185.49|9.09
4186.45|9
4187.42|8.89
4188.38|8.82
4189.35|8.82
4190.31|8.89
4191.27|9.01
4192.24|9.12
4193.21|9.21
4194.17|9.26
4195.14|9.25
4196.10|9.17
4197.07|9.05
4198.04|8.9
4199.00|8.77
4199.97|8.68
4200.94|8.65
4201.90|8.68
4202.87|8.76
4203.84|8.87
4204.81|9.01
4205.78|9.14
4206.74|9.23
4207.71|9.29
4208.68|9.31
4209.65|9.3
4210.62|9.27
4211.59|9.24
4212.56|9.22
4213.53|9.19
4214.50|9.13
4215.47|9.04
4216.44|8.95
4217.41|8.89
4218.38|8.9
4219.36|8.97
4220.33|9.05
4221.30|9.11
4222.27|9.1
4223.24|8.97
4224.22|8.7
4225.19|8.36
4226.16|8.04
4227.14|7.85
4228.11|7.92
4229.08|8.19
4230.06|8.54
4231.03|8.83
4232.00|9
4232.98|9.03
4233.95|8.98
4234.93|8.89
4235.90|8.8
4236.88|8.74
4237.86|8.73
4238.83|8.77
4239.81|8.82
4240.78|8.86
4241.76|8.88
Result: 16.0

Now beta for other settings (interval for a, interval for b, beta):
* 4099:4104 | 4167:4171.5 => 8.0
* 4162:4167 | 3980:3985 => 10.0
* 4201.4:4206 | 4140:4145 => 6.0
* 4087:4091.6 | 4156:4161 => 12.0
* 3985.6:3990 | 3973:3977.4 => 0.0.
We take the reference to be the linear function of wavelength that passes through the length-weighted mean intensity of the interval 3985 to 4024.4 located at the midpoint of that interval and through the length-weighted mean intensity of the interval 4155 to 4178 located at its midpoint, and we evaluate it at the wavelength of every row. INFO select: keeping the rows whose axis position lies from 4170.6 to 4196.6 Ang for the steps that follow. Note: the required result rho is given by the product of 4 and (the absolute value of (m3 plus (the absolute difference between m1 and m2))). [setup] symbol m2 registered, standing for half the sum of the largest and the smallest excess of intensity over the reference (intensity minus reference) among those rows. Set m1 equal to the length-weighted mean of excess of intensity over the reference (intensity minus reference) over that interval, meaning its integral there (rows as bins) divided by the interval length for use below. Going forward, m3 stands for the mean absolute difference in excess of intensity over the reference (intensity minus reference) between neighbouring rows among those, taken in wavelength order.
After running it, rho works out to 0.2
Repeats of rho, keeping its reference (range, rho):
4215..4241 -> 1.5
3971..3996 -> 6.9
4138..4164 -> 0.4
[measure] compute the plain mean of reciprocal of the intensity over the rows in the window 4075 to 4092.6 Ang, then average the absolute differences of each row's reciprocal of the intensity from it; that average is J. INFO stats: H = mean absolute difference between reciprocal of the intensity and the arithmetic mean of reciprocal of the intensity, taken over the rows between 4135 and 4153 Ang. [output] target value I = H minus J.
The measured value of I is -0.0007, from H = 0.0020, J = 0.0027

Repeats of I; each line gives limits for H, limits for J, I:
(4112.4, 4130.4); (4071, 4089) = -0.0009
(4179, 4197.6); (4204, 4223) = -0.0001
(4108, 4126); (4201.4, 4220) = 0.0008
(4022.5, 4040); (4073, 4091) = -0.0004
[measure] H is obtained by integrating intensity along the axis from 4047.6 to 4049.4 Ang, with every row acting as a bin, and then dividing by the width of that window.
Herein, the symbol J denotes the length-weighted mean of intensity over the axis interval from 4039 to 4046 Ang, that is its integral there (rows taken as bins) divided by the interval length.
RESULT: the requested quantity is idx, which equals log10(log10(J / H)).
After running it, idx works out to -1.9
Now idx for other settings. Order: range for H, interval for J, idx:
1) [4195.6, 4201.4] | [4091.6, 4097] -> -1.9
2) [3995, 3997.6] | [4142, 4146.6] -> -2.5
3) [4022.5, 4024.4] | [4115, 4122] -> -2.3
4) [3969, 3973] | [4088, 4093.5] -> -0.4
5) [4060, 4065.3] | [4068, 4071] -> -2.6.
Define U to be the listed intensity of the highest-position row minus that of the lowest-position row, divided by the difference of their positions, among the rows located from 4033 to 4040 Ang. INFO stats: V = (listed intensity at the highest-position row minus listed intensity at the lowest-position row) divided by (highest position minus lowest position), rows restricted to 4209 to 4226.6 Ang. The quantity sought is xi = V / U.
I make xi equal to -0.8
